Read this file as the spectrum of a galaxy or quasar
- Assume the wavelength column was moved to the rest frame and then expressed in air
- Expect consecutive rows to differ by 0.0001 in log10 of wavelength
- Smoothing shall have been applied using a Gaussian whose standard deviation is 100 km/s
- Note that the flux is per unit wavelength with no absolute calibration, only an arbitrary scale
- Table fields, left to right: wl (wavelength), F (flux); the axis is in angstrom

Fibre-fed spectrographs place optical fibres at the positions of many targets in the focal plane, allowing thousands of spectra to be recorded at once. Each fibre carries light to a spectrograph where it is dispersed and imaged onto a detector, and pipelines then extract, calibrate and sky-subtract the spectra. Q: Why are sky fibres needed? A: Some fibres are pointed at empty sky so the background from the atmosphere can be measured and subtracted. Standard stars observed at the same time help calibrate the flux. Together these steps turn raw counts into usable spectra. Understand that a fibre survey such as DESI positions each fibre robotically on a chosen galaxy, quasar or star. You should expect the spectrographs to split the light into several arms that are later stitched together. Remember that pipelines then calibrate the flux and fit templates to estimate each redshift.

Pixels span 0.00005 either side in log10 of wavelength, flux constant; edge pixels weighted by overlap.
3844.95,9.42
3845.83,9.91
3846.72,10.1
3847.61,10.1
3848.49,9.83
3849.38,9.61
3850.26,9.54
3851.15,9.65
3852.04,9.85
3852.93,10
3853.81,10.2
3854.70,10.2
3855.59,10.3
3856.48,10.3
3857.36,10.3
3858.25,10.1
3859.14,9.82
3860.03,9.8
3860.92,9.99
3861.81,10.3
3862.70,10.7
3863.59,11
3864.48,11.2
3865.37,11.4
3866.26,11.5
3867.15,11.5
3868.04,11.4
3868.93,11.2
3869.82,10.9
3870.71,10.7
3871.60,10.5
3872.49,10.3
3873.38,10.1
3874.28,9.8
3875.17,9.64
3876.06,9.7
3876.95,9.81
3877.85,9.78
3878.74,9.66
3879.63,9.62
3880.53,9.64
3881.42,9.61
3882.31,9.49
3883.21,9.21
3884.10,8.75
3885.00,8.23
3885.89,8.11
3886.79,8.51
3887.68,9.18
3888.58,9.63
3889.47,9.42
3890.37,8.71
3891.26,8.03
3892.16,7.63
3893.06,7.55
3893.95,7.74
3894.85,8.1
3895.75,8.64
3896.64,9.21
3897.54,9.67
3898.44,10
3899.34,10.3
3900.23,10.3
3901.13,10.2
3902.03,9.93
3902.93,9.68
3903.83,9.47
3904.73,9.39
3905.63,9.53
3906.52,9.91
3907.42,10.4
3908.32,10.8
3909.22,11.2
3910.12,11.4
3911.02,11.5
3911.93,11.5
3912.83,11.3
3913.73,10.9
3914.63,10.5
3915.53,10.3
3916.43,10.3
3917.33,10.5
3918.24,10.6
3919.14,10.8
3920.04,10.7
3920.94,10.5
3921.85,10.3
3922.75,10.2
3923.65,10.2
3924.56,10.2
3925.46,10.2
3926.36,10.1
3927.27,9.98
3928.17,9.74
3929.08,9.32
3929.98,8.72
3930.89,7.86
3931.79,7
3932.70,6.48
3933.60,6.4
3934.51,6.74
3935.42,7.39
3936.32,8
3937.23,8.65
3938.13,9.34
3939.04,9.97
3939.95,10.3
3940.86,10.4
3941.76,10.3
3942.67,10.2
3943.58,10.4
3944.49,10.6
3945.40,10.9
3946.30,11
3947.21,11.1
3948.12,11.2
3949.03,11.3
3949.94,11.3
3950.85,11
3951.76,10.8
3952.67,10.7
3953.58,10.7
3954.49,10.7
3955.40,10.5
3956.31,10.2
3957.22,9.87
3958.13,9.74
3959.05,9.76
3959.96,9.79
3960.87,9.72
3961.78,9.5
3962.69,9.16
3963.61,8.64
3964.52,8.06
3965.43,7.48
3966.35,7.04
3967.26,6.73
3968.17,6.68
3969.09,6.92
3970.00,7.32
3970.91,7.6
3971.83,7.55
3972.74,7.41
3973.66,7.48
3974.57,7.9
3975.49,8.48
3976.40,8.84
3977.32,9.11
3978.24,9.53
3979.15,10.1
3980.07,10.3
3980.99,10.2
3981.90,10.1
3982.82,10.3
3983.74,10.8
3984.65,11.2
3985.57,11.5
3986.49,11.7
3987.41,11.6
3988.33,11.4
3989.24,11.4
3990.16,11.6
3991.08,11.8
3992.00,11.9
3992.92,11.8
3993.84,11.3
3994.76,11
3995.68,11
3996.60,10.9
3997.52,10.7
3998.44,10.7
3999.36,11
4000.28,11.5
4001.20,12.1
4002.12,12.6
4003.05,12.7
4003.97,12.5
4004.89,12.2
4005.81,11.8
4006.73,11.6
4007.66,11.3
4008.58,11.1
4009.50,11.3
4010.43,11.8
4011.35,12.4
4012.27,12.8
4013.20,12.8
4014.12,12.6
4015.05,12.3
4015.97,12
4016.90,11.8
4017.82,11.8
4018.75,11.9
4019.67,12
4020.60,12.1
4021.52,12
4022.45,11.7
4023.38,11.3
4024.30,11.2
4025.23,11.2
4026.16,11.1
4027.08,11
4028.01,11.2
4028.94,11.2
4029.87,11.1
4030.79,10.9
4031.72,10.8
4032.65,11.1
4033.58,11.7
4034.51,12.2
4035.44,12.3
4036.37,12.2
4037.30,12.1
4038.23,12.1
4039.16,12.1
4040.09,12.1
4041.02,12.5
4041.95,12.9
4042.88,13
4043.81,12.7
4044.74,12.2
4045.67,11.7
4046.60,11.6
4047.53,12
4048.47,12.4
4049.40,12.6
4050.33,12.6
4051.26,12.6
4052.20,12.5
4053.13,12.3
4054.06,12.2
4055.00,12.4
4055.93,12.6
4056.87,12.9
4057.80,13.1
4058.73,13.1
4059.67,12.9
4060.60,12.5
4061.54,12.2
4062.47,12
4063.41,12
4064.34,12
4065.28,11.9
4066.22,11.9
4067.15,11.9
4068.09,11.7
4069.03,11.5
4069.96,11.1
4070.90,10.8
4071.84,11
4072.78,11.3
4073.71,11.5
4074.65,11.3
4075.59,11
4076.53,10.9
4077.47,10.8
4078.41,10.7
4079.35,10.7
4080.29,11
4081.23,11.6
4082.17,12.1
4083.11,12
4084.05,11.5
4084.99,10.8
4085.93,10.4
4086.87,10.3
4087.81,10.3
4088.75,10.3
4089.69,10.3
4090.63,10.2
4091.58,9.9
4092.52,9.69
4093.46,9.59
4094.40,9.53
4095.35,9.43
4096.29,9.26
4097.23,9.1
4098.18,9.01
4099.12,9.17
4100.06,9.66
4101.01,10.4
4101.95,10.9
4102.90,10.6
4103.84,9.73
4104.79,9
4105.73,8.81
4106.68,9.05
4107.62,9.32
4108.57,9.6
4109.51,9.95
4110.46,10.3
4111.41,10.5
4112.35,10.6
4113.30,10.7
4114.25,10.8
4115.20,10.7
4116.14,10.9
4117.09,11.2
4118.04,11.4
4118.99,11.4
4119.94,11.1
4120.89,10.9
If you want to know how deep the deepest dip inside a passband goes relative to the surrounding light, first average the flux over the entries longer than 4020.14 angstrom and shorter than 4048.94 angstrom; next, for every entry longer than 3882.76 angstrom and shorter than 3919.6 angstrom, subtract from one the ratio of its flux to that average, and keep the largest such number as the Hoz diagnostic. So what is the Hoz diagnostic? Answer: 0.360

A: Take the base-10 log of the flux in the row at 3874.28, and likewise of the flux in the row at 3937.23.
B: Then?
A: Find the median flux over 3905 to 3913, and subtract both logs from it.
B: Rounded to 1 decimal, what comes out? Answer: 9.3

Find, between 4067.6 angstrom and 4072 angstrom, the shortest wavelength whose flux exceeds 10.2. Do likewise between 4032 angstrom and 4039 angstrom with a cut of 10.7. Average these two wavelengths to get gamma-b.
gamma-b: 4050.4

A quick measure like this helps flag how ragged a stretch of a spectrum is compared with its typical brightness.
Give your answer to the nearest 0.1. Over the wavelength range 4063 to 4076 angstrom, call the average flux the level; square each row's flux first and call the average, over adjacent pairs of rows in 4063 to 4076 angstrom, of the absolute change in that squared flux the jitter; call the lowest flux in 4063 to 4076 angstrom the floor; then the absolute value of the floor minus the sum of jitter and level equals 4.9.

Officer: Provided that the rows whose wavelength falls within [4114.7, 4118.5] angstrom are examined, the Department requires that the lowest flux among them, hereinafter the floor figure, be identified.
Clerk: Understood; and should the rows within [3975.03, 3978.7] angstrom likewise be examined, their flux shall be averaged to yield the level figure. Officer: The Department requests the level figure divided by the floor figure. 0.84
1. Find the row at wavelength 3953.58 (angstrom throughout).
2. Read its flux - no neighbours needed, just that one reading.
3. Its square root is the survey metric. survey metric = 3.27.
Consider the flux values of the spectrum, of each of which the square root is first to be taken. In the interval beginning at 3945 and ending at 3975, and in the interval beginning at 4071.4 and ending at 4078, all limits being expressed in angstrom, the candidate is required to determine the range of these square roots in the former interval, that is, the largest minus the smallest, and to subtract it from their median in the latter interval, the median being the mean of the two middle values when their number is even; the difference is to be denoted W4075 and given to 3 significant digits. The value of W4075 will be 2.54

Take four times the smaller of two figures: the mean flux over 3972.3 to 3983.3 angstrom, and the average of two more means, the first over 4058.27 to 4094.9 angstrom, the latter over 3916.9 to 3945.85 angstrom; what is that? 37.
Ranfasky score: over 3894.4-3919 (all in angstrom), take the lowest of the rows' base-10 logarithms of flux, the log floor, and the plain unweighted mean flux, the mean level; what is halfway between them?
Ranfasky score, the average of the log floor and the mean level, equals 5.6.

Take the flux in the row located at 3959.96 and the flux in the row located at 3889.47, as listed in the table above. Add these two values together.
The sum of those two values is 19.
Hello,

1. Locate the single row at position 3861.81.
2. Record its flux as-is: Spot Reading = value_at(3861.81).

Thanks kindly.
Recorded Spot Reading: 10.3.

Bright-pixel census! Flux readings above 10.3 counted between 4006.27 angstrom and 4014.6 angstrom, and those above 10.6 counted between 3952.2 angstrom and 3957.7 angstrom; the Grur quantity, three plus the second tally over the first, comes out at 3.3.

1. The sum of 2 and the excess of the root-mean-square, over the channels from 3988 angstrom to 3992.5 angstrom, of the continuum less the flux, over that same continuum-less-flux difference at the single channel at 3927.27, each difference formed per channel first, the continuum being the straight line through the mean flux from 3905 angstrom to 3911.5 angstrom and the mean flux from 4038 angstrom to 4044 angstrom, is 1.3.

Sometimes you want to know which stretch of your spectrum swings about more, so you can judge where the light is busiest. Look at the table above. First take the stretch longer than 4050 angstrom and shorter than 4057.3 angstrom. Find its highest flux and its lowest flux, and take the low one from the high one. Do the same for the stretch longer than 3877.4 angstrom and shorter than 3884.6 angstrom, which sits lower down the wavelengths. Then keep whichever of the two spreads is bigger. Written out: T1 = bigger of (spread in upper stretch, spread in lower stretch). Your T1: 1.0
